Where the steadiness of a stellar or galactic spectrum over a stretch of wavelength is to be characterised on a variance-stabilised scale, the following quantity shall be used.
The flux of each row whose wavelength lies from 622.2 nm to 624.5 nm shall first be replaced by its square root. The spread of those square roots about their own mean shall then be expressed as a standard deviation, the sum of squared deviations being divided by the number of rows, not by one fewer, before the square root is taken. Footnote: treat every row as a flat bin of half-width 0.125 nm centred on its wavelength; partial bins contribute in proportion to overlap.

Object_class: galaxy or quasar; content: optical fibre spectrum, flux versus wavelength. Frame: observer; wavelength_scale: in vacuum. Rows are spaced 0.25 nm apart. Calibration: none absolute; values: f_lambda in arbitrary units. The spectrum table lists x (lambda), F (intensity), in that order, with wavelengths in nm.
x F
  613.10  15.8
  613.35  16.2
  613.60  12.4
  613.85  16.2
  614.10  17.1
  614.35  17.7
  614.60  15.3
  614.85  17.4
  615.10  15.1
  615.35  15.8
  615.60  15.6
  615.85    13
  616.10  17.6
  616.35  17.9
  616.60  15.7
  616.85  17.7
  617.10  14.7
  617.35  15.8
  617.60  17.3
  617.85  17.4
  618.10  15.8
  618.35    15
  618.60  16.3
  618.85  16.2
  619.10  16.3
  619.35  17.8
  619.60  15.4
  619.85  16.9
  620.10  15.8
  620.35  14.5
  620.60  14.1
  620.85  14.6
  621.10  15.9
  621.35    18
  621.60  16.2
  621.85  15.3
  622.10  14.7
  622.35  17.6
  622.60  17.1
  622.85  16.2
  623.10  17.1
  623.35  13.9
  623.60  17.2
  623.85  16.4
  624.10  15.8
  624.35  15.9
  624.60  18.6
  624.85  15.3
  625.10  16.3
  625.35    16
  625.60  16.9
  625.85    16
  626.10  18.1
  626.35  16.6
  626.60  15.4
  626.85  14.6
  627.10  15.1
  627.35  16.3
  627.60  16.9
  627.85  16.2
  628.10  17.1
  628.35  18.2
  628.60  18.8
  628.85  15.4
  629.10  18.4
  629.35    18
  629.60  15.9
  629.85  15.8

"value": 0.133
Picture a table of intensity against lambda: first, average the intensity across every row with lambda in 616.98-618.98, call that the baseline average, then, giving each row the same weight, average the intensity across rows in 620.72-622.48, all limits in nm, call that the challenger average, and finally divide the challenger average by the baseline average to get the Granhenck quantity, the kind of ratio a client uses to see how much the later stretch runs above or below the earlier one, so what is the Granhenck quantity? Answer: 1.00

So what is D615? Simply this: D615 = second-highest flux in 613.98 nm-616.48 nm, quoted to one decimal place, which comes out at 17.7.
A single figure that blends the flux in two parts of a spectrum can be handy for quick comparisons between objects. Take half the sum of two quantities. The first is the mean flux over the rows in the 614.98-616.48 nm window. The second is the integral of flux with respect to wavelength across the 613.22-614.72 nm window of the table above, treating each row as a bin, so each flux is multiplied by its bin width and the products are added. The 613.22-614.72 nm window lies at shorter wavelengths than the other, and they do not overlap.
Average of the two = 19.8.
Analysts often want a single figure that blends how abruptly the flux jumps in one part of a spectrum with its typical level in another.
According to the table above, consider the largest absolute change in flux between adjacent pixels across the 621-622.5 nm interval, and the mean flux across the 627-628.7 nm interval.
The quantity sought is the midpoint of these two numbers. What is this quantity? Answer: 9.9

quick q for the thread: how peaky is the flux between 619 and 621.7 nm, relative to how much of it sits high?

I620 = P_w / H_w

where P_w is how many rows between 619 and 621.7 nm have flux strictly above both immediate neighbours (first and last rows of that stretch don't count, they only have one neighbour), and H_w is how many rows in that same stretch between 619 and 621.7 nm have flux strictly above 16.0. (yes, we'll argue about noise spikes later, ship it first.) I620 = 0.60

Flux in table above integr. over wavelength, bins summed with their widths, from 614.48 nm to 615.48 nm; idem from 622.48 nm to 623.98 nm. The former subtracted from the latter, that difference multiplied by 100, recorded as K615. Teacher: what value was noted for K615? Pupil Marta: 857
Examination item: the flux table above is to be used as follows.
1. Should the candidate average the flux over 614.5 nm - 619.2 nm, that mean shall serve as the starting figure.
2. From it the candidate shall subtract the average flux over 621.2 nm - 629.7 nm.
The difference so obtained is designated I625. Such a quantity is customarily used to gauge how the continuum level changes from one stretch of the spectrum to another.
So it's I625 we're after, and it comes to -0.41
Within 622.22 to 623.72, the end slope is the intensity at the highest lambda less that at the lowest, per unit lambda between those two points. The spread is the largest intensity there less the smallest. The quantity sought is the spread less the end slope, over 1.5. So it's 2.7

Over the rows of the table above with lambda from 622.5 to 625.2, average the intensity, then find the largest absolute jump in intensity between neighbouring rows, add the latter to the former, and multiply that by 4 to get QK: 79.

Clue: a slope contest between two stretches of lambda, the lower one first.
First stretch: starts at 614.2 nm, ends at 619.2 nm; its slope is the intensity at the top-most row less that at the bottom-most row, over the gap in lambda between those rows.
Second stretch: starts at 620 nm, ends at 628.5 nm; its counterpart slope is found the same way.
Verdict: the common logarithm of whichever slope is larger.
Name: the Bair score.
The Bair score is -0.54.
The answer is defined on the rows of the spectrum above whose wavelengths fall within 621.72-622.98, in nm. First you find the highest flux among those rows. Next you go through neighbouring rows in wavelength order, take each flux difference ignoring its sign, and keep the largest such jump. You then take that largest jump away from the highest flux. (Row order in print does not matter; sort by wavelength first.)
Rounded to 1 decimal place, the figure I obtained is 14.7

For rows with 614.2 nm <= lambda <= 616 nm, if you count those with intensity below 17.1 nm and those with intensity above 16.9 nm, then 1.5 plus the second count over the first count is 1.9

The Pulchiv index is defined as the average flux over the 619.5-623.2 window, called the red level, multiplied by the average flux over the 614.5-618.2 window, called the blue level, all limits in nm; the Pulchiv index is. 258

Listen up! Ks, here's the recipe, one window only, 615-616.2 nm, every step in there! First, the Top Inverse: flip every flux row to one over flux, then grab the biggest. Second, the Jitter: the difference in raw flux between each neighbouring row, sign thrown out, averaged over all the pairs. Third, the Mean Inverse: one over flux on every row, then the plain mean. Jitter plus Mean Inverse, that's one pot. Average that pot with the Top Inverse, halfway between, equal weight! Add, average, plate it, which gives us 1.08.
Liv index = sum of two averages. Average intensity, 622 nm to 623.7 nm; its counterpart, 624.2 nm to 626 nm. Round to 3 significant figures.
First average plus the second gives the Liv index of 32.7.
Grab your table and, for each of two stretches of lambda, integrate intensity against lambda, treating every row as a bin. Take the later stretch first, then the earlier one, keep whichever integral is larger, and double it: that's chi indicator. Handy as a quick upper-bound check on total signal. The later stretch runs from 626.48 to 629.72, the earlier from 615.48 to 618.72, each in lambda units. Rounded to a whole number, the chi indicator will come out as 108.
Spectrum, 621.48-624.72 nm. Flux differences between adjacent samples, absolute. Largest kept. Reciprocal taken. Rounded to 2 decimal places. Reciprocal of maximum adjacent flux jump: 0.30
